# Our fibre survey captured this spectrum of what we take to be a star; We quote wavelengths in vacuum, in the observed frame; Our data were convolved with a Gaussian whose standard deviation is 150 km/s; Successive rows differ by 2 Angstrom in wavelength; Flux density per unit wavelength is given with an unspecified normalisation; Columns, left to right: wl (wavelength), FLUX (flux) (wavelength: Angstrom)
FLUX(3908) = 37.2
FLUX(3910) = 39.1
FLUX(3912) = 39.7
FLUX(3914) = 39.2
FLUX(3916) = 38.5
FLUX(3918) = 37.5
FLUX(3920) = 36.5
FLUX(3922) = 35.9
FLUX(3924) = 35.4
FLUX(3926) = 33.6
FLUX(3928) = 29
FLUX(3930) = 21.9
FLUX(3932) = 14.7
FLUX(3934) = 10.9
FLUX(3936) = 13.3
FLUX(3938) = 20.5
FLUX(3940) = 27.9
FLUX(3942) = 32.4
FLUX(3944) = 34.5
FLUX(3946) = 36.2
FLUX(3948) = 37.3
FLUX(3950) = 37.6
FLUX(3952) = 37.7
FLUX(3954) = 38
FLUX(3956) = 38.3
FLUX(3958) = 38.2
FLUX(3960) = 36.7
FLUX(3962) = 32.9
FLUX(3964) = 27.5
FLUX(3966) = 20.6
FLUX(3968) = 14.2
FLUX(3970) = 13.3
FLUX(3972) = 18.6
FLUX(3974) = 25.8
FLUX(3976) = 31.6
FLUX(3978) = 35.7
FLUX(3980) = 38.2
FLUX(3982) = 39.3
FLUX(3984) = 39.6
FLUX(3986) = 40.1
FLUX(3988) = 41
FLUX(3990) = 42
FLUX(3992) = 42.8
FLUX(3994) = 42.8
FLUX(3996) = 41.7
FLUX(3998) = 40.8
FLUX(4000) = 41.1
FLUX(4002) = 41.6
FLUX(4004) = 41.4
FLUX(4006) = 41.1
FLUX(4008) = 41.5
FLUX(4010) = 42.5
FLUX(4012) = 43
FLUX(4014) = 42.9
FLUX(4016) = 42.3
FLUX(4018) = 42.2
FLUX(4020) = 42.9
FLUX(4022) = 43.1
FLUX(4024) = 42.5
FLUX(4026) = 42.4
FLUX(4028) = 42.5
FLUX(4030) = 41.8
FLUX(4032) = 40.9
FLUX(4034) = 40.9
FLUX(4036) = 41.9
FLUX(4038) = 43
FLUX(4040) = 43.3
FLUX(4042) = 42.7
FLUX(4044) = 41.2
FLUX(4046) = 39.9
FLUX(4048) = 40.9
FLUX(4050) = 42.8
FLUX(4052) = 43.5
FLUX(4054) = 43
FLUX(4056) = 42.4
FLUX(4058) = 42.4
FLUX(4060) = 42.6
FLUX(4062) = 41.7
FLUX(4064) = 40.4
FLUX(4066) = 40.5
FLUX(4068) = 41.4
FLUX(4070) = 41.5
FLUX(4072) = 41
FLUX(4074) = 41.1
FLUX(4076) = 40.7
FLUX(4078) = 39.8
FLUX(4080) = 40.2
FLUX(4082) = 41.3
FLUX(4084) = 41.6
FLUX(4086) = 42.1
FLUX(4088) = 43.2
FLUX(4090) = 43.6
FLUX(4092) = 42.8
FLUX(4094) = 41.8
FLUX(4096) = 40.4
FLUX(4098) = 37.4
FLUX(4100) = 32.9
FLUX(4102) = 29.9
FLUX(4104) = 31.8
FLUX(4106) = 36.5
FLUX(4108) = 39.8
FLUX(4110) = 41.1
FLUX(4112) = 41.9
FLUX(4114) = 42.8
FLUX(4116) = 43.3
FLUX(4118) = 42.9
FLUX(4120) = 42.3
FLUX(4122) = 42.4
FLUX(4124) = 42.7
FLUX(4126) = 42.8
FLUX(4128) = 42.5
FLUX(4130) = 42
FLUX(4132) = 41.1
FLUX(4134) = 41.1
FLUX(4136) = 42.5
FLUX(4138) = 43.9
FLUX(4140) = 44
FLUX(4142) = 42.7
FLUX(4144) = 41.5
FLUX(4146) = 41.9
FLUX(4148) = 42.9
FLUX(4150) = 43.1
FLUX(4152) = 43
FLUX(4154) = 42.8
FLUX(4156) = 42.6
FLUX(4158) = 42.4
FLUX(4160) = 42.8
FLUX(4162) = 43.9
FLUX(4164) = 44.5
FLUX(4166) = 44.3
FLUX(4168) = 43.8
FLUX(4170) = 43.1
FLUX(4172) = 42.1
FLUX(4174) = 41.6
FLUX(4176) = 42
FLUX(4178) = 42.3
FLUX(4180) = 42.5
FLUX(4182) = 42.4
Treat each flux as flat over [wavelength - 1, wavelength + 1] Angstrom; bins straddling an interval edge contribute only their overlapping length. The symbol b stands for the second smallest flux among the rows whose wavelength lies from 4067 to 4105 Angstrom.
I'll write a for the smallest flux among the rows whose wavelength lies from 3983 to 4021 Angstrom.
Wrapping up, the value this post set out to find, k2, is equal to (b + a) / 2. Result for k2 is 36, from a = 39.6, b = 31.8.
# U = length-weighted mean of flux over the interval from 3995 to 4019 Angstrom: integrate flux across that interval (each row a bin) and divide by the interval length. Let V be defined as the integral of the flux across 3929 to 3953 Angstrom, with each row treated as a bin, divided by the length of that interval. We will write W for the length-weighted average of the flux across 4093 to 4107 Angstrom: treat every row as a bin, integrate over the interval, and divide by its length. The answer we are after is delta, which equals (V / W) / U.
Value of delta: 0.0181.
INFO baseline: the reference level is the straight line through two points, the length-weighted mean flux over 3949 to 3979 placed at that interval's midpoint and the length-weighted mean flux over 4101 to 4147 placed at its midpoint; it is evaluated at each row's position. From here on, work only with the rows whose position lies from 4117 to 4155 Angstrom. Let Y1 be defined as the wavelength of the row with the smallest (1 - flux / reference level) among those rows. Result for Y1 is 4118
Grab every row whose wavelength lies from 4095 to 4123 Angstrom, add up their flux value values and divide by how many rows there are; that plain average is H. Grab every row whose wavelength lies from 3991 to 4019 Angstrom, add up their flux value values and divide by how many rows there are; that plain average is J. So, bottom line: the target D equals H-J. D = -3.0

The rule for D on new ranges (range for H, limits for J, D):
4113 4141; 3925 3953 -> 14.9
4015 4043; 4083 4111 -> 3.4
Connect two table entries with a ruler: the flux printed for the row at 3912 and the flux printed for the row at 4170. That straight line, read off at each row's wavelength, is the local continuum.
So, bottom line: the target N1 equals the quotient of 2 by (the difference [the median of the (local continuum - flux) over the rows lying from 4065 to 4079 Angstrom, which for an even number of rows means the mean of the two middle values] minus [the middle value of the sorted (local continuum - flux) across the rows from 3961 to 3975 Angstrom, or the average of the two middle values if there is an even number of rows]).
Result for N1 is -0.1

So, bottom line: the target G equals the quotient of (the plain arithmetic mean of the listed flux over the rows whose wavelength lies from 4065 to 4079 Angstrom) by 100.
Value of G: 0.409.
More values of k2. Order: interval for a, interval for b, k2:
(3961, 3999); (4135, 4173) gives 28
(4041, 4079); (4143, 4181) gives 41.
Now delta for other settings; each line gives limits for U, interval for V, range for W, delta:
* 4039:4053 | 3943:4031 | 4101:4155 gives 0.0214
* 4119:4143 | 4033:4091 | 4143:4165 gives 0.0229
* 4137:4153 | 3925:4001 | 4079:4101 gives 0.0182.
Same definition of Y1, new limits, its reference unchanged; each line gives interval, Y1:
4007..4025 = 4012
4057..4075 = 4060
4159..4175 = 4164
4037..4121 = 4040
